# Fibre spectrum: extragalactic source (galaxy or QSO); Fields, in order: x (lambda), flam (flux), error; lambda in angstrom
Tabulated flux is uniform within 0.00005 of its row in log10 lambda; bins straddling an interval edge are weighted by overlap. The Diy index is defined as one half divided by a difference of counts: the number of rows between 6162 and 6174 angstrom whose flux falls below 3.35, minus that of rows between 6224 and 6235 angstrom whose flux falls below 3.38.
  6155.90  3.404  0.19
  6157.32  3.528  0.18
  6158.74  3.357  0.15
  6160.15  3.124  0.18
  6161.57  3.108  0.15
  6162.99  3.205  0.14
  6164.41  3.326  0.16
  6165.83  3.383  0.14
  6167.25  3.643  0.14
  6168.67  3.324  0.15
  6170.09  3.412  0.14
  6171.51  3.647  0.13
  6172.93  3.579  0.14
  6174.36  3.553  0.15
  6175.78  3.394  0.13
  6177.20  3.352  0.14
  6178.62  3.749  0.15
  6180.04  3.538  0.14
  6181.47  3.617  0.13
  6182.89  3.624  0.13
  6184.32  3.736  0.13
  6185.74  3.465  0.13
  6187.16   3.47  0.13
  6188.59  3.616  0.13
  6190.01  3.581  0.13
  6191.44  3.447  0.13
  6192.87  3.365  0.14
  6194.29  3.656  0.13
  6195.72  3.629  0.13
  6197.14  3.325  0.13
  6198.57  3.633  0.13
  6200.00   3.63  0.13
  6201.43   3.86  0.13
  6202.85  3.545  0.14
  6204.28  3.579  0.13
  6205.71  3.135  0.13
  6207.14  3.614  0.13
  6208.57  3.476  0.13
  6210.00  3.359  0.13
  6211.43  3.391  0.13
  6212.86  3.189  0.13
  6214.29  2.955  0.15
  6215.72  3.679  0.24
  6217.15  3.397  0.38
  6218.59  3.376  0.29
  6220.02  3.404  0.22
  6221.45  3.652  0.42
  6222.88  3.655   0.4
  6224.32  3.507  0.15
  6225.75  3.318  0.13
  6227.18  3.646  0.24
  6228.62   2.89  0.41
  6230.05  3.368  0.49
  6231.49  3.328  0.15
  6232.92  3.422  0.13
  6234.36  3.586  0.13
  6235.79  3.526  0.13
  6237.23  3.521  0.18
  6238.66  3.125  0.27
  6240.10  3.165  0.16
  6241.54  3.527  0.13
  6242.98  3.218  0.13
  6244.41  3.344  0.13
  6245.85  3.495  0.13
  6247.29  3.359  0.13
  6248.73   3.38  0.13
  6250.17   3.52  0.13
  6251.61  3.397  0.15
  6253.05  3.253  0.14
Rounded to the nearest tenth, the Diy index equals -0.5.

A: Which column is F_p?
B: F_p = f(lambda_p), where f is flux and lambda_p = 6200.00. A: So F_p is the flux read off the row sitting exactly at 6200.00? 3.63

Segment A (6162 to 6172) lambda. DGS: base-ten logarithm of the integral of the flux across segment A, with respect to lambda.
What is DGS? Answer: 1.53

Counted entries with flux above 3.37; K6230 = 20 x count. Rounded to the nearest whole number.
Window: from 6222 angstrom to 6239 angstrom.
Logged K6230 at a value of 140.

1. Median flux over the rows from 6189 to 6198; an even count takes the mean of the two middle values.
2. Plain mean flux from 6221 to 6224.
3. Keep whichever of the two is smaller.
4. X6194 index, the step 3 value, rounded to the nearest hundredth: 3.51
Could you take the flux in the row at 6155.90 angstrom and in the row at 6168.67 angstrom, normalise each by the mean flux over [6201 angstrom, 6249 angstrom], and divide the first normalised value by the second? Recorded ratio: 1.024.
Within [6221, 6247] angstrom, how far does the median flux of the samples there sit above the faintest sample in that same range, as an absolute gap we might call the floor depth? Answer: 0.57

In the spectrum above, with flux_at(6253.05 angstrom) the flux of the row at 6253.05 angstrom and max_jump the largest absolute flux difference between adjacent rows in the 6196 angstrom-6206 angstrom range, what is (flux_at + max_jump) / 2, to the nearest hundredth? 1.85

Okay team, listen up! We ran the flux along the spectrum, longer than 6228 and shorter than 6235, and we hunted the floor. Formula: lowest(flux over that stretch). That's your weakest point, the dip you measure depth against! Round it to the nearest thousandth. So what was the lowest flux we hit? 2.890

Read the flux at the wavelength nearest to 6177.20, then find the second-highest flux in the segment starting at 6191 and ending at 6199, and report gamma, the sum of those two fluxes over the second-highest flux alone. 1.92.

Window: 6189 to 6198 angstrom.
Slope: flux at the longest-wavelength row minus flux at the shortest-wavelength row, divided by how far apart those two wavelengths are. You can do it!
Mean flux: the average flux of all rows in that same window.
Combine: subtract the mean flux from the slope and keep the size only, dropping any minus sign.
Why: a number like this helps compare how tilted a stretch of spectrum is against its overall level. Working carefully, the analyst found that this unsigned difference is 3.54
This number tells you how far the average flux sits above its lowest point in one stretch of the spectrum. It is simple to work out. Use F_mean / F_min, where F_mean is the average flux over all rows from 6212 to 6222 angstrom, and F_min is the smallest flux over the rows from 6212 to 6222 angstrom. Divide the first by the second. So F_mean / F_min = 1.14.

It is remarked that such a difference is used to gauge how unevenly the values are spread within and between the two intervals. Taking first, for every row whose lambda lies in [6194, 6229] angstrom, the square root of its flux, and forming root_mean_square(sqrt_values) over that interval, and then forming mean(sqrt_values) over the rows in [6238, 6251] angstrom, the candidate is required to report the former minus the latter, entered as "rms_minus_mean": 0.031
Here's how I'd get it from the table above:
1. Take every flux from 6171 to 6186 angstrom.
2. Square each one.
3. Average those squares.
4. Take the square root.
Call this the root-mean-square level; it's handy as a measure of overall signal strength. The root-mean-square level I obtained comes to 3.57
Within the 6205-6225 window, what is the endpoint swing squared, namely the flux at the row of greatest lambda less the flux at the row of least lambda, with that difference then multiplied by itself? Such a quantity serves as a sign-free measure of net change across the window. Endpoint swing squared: 0.14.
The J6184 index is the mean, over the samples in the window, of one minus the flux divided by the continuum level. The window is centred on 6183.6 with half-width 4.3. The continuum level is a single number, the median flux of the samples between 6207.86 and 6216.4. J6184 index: -0.059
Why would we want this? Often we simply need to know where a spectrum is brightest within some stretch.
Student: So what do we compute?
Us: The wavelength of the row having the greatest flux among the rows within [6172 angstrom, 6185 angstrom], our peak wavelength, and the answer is 6178.62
